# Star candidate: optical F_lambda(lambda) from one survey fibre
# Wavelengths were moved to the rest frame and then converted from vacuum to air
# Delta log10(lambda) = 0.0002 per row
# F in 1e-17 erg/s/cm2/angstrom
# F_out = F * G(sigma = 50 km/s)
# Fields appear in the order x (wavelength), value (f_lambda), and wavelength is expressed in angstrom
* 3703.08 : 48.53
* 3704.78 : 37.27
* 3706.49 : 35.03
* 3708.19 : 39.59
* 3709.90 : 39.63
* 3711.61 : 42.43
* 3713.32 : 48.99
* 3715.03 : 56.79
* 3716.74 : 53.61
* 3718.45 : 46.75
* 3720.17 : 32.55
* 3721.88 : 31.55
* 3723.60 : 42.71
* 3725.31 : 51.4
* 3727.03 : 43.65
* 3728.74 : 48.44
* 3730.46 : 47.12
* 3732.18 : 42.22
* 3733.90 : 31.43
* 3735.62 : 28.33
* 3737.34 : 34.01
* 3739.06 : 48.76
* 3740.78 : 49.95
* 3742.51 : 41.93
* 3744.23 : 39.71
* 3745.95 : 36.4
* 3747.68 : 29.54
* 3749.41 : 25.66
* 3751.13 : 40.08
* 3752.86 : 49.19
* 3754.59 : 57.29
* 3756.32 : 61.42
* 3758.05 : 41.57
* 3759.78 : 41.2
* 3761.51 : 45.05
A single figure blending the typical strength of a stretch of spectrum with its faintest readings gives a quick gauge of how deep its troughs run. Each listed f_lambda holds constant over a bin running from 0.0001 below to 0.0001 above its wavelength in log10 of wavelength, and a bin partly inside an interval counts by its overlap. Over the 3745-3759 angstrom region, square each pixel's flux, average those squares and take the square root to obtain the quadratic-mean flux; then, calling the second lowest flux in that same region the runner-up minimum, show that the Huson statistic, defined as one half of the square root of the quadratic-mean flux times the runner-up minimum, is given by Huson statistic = 18.1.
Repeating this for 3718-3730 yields 18.7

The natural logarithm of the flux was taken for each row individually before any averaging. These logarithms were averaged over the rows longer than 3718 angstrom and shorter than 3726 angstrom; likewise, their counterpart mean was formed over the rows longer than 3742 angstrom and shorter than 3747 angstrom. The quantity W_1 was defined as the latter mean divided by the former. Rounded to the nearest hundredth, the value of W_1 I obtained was 0.99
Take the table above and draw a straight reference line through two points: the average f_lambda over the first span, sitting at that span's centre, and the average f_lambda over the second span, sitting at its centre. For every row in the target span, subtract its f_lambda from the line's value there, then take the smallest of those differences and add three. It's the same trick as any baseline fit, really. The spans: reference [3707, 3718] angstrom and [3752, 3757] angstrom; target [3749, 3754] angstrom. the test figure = 9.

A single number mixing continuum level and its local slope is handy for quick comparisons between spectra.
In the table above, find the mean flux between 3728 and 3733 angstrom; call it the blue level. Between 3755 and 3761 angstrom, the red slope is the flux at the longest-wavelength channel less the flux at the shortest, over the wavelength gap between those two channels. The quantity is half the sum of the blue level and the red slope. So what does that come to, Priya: 20.0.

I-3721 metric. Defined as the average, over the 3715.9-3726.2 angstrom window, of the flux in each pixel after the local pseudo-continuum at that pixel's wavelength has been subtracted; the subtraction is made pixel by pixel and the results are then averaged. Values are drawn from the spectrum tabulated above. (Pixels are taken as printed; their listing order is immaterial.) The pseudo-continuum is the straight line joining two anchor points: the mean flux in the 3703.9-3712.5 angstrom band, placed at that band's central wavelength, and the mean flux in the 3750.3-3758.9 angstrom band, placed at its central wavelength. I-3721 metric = 1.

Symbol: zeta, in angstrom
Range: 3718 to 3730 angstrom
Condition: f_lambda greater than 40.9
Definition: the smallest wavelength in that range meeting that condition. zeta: 3718.45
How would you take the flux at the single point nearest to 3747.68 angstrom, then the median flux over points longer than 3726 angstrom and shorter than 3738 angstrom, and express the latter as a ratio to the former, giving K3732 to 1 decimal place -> 1.4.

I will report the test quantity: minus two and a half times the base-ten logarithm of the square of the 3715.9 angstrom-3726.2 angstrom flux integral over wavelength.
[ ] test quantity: -13.2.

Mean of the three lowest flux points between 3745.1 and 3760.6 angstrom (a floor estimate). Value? 31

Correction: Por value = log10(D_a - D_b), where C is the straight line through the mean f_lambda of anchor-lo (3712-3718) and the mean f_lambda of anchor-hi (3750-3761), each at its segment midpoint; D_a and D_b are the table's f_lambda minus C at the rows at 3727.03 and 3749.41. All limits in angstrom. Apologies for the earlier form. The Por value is 1.2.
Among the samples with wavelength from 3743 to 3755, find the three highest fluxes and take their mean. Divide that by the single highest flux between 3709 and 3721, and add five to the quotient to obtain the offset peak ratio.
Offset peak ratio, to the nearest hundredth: 5.86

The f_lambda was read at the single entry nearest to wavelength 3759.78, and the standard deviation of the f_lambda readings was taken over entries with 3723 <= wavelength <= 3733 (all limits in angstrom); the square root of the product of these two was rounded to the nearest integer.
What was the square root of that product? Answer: 12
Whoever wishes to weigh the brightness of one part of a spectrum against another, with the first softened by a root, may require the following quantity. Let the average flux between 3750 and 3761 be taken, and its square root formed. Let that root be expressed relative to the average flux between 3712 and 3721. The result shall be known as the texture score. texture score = 0.146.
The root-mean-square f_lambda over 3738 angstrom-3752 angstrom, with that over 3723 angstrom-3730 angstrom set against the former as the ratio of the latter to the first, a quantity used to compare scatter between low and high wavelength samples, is 1.17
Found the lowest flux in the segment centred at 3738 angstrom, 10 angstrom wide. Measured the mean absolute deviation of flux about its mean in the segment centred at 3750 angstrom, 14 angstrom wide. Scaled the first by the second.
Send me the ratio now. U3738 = 2.8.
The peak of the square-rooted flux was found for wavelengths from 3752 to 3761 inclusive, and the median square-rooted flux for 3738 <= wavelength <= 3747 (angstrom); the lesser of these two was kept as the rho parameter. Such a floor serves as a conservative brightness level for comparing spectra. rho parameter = 6.5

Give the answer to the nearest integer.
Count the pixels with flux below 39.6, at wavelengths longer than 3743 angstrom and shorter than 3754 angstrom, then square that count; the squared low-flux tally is 9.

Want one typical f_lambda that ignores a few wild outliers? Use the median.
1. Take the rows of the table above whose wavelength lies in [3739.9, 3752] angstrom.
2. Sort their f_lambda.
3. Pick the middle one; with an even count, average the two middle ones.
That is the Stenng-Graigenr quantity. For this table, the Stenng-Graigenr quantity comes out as 39.7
